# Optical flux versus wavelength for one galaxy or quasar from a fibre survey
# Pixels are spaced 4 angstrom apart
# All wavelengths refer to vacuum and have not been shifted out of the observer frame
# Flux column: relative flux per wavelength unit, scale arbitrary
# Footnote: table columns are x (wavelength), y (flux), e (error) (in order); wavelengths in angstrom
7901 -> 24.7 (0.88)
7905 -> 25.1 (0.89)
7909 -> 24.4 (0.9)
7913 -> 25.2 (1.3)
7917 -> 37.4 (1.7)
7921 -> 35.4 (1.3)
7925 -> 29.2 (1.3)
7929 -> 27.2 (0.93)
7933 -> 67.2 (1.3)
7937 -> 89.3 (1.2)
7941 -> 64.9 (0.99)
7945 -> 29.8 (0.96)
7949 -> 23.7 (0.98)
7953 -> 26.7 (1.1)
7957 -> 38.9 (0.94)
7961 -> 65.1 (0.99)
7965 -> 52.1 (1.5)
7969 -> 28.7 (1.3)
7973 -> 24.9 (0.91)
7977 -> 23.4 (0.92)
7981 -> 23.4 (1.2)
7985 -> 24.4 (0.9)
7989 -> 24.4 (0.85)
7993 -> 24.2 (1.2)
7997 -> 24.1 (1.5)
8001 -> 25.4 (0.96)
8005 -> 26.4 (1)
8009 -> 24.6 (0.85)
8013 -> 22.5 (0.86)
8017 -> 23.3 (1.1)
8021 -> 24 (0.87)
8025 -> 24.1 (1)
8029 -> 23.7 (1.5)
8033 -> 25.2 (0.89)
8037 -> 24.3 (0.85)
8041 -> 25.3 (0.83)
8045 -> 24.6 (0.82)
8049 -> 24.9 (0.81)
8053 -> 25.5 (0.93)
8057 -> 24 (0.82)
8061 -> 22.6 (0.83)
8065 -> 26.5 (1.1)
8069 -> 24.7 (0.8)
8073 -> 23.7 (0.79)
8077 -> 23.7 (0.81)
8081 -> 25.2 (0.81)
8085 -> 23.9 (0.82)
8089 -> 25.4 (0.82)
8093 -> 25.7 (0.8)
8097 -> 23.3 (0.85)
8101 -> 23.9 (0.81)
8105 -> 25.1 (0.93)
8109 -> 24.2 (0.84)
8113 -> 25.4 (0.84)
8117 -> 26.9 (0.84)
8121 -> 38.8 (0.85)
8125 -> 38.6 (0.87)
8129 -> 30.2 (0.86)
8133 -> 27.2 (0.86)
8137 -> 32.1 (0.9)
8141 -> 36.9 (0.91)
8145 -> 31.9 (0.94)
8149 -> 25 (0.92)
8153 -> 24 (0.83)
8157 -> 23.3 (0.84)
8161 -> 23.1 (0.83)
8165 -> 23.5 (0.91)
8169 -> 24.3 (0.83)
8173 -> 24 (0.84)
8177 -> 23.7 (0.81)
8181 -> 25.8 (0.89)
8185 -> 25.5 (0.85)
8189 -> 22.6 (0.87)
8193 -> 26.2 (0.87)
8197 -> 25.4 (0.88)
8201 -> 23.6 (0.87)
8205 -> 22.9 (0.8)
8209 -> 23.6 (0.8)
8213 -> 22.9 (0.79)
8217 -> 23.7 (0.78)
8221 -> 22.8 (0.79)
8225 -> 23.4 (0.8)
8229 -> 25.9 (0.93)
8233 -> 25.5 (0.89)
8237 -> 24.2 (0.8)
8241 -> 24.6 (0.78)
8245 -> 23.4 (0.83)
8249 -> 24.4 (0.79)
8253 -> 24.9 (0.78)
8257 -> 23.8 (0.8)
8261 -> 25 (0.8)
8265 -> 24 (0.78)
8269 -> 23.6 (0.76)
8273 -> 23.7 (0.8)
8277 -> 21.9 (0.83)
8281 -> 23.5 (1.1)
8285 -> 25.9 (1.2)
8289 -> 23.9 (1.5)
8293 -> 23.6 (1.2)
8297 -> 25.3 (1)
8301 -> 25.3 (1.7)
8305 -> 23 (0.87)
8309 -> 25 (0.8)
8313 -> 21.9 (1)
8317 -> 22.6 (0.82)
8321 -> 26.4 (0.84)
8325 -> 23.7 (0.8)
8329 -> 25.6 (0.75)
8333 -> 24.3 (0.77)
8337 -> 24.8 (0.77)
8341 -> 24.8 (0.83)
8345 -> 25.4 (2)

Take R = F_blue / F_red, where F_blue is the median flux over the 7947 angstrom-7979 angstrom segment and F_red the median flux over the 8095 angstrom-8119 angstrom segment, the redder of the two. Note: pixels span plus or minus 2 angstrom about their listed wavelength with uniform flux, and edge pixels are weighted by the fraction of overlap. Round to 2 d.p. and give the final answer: 1.12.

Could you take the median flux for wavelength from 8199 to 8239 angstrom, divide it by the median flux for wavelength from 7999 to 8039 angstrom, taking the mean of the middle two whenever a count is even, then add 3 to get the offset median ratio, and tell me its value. 3.98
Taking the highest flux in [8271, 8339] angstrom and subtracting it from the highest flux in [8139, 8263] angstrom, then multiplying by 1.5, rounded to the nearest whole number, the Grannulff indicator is 16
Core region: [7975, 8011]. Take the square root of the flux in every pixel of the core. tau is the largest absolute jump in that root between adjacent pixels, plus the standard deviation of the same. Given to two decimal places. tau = 0.27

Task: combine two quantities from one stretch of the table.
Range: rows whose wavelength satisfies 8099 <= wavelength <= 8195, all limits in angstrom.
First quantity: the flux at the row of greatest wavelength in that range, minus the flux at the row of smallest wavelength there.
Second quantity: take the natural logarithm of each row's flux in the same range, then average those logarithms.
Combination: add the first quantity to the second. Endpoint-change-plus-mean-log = 6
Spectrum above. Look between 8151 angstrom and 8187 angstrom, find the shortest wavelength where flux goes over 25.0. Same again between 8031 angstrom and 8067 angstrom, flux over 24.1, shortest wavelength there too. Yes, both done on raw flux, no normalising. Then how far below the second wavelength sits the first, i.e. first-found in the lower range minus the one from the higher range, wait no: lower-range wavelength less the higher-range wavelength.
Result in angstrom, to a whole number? -148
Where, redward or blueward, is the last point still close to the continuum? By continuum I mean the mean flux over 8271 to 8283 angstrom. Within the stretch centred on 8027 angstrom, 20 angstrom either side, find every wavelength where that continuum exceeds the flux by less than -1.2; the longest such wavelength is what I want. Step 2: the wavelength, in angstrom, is 8045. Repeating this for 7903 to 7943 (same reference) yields 7941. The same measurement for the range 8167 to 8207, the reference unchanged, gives 8197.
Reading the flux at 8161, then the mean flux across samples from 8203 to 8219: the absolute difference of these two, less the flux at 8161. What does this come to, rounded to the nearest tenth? -22.9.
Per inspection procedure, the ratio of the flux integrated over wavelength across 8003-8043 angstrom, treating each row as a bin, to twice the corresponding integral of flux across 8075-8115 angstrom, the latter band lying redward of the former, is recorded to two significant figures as 0.50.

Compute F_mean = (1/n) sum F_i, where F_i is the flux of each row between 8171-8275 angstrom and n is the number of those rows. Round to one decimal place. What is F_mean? 24.2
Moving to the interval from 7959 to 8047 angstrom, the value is 27.6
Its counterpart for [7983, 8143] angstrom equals 26.0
